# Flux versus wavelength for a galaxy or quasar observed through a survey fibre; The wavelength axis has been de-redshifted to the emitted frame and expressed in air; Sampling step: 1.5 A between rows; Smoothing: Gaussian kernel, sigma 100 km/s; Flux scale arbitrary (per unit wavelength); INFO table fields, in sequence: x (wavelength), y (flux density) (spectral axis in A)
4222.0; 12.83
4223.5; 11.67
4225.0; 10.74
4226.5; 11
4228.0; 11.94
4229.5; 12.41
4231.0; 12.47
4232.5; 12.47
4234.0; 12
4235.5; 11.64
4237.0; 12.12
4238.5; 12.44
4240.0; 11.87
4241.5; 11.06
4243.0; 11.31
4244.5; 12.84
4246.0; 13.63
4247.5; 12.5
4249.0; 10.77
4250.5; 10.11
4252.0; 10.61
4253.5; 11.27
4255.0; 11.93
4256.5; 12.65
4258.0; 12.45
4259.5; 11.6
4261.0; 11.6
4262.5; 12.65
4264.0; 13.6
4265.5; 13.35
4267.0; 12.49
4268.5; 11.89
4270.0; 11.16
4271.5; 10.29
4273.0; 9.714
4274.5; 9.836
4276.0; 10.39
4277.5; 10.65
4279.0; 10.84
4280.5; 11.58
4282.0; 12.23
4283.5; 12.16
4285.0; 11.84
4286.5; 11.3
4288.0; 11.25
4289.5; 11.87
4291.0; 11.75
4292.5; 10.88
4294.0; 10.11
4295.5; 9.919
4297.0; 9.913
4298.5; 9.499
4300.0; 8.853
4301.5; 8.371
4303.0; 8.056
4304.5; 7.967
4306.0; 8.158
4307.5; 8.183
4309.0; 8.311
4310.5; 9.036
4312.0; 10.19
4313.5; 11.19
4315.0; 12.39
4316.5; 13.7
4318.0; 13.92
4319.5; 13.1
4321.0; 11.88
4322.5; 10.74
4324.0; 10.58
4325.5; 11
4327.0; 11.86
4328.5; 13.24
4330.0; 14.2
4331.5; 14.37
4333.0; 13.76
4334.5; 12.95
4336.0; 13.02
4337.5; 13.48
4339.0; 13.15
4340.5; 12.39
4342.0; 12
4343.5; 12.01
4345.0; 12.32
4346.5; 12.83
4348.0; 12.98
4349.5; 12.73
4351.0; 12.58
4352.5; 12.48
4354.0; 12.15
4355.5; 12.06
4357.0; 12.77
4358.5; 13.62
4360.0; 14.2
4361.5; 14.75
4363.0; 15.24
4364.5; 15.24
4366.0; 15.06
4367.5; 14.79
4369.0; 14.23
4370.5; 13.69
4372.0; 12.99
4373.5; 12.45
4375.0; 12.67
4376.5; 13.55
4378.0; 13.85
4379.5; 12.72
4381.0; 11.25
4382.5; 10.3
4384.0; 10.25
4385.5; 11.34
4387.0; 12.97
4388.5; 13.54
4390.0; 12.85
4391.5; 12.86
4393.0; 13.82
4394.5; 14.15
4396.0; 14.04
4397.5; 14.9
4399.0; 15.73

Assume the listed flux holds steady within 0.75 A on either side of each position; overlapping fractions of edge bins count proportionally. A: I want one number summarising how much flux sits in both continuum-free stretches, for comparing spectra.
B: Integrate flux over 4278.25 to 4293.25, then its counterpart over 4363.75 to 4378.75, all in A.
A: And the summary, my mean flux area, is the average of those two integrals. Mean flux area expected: 191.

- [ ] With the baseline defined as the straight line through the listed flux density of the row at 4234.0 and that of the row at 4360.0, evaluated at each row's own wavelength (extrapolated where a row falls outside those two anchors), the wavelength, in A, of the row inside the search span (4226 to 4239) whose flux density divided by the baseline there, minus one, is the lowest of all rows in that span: 4226.5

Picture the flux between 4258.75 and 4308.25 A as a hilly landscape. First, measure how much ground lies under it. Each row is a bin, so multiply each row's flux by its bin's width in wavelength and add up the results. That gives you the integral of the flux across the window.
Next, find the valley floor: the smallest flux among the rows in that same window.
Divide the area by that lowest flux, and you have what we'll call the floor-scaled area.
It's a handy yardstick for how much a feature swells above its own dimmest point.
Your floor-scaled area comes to 67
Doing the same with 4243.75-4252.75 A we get 10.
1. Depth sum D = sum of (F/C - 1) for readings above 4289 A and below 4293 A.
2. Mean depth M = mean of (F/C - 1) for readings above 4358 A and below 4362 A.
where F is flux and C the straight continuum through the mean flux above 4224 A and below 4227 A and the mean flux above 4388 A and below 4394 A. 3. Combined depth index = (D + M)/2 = 0.01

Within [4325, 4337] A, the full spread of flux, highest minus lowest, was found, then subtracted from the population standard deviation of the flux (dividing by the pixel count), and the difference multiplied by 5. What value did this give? -11.5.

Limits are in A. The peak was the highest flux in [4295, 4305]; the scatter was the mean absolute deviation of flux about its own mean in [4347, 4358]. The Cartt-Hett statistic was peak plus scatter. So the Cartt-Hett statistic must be 10.2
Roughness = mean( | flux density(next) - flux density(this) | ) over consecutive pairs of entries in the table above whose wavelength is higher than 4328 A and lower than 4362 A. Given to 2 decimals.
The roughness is 0.42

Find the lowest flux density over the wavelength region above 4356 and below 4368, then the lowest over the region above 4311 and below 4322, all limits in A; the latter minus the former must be -3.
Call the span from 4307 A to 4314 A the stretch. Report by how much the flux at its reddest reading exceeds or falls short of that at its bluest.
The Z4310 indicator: 3.0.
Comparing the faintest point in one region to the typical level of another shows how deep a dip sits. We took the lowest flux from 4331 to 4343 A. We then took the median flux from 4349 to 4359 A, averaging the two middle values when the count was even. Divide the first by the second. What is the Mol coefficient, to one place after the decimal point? 1.0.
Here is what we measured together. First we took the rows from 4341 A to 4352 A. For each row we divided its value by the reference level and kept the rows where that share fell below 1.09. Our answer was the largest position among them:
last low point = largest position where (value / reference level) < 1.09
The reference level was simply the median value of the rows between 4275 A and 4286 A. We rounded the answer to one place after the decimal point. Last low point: 4351.0 A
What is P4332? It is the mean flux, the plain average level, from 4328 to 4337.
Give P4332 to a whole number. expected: 14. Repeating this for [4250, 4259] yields 12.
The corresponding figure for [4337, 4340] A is 13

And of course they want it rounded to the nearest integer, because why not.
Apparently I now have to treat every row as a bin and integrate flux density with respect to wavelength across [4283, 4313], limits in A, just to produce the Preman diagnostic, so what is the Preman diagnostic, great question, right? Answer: 296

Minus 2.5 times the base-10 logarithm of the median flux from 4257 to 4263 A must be -2.70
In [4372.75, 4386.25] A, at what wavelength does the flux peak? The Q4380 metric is 4378.0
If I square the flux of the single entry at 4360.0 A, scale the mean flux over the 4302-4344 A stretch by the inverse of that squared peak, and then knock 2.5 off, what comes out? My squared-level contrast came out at -2.44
